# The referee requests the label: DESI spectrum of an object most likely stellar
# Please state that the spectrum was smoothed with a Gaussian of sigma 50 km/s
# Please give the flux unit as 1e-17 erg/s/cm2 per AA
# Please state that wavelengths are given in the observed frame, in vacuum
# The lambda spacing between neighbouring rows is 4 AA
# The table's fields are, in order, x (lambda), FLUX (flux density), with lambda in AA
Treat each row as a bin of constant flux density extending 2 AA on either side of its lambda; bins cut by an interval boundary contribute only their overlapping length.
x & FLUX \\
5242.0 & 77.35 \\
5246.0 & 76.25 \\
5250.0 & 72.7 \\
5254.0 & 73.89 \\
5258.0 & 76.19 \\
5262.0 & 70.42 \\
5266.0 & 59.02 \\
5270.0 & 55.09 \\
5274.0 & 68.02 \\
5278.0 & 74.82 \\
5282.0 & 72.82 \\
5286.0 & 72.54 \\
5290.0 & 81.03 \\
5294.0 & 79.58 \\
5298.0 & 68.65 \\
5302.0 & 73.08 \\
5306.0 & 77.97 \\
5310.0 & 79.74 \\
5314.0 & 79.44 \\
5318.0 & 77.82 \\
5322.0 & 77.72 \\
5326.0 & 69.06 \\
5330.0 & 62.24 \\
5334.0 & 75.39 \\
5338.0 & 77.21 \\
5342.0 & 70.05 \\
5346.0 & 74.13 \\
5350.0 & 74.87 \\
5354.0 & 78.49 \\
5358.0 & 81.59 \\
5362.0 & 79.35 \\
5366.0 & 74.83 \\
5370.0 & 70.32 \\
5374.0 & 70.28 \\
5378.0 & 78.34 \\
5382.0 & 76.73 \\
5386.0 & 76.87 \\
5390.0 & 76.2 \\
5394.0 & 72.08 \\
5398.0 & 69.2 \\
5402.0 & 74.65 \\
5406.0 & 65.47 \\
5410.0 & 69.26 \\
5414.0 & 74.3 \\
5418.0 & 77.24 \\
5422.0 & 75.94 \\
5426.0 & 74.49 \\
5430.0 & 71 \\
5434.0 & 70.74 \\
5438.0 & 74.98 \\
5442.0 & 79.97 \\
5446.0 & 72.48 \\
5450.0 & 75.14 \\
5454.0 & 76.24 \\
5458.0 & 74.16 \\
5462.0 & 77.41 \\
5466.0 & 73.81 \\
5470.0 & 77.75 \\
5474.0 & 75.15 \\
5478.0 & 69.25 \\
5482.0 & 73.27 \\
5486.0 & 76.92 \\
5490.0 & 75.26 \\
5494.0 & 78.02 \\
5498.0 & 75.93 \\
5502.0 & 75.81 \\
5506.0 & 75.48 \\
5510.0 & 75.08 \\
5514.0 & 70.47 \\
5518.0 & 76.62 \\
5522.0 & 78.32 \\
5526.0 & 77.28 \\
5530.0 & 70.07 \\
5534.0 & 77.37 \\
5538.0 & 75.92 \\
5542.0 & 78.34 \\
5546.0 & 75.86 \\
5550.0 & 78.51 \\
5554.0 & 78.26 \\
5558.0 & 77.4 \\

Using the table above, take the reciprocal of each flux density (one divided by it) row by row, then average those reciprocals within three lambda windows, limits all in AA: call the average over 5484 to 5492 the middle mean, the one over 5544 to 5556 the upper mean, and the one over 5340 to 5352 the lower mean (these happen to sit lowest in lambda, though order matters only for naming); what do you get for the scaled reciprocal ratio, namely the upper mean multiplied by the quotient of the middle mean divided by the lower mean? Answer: 0.0124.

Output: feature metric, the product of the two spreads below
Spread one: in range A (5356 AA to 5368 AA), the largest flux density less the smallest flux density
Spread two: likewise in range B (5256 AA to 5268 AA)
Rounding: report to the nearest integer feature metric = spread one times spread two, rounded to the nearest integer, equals 116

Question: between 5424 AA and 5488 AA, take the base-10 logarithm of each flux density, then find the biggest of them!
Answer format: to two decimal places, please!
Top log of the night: 1.90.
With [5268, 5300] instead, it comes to 1.91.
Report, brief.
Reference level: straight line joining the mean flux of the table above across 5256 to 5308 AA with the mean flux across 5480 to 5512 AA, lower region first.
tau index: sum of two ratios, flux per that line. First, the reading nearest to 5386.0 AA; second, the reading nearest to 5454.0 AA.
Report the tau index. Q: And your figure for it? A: 2.06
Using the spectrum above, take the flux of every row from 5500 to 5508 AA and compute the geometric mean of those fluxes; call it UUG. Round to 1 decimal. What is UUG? 75.6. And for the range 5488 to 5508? 76.1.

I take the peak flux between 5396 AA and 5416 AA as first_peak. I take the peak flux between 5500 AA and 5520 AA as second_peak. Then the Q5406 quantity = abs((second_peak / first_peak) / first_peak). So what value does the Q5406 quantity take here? 0.0137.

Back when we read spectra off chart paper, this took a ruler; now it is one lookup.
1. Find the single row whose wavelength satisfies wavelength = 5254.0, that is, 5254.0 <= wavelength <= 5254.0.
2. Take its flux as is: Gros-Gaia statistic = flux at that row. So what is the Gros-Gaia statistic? 73.89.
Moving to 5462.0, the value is 77.41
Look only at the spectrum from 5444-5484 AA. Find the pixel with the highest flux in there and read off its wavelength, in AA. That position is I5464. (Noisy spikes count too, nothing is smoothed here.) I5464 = 5470.0 AA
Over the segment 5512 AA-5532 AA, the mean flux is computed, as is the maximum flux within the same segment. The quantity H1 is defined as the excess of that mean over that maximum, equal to -3.8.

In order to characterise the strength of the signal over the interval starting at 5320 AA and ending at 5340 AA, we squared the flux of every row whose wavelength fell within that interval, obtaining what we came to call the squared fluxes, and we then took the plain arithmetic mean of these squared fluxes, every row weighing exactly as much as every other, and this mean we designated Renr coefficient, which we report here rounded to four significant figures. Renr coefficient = 5266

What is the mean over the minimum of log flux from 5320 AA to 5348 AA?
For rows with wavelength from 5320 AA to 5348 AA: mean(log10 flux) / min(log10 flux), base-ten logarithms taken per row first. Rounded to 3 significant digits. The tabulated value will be 1.04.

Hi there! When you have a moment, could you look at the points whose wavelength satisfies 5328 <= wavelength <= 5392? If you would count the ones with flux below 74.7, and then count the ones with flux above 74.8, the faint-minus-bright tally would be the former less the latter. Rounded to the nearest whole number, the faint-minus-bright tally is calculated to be -6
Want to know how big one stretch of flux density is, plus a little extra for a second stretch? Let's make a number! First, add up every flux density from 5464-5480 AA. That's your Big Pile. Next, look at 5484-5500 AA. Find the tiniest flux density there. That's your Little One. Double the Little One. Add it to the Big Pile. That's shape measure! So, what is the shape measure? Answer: 446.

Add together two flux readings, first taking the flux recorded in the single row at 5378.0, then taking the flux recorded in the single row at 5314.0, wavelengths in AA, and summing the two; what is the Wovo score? 158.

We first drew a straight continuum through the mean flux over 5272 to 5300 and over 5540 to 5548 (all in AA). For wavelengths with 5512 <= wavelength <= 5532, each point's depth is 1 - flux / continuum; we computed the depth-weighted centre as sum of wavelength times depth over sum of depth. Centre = 5522.2 AA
